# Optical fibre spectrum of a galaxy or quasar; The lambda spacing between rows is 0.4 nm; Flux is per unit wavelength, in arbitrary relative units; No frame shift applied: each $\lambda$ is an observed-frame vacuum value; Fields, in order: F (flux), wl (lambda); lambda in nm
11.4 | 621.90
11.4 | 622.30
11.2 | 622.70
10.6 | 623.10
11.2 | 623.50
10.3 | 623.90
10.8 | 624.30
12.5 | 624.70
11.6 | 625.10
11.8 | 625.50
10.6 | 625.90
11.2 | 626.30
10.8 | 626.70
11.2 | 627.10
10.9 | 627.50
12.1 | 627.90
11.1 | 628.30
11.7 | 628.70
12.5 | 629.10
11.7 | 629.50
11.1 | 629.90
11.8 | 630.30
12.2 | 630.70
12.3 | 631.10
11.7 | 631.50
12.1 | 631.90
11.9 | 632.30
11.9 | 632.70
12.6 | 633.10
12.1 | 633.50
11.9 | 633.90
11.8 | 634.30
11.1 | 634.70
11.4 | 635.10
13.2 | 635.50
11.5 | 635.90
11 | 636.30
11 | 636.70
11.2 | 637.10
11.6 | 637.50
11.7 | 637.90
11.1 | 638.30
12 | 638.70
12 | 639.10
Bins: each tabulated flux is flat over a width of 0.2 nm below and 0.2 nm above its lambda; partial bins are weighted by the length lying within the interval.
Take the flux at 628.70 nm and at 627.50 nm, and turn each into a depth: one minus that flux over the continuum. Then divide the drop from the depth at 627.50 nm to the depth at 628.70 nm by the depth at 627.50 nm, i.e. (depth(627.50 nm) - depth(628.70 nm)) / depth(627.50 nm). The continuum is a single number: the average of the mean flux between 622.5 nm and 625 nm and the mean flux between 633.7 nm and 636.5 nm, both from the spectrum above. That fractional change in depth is 1.6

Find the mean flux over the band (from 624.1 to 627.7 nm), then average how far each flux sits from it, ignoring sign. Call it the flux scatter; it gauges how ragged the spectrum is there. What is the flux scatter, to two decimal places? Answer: 0.47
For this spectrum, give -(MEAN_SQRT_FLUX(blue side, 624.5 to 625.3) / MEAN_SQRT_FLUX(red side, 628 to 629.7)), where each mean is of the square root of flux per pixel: -1.01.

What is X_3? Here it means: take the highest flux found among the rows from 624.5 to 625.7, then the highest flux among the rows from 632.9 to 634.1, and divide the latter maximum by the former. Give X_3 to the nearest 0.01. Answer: 1.01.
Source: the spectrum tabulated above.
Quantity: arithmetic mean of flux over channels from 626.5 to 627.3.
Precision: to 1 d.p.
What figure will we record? 11.0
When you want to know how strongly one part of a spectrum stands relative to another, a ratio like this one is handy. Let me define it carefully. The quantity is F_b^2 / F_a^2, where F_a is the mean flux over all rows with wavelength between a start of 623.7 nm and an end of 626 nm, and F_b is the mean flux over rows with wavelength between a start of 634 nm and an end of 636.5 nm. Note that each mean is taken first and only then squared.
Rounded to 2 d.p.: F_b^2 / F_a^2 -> 1.07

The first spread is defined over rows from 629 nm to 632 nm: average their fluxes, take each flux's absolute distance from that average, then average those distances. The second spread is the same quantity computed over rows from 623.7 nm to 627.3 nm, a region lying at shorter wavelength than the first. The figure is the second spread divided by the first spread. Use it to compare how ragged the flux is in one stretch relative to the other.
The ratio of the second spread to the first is 1.46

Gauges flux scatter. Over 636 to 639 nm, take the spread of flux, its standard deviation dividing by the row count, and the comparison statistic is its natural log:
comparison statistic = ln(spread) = -1.0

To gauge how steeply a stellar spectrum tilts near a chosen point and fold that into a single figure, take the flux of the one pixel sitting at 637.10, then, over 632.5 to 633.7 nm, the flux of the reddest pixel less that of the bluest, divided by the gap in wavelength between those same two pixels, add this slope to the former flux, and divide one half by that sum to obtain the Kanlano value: 0.044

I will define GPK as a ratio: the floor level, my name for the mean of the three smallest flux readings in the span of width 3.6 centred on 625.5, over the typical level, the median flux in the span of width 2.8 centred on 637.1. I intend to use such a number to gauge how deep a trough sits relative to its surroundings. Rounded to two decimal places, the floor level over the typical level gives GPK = 0.94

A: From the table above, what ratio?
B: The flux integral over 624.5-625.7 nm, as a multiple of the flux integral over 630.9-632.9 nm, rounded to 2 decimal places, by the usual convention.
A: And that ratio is 0.60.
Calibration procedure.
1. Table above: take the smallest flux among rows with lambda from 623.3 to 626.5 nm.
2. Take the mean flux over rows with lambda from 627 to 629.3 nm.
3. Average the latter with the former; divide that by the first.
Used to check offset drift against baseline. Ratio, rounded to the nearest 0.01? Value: 1.06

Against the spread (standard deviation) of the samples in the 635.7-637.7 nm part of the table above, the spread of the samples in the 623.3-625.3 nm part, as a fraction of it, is 3.0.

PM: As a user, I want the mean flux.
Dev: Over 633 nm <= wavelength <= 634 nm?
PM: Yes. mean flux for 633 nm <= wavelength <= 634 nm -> 12.2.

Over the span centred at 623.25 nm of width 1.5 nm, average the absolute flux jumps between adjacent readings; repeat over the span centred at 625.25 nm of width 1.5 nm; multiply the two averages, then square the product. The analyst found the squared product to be 0.29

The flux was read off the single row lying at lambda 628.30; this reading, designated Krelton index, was 11.1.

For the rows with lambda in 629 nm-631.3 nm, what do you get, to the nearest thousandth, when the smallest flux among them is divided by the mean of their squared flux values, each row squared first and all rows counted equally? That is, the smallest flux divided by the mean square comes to 0.078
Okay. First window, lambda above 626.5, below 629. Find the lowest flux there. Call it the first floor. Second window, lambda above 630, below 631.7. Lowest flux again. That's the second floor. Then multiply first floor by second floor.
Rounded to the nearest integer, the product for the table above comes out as 126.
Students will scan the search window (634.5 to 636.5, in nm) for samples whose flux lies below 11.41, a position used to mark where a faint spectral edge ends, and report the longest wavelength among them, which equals 636.30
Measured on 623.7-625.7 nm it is 624.30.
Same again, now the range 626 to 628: 627.50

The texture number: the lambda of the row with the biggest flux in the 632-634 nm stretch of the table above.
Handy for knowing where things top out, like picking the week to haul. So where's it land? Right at 633.10 nm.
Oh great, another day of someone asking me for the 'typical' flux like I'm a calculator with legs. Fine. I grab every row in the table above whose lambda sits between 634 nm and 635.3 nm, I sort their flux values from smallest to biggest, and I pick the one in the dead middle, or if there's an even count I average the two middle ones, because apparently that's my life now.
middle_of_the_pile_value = 11.4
